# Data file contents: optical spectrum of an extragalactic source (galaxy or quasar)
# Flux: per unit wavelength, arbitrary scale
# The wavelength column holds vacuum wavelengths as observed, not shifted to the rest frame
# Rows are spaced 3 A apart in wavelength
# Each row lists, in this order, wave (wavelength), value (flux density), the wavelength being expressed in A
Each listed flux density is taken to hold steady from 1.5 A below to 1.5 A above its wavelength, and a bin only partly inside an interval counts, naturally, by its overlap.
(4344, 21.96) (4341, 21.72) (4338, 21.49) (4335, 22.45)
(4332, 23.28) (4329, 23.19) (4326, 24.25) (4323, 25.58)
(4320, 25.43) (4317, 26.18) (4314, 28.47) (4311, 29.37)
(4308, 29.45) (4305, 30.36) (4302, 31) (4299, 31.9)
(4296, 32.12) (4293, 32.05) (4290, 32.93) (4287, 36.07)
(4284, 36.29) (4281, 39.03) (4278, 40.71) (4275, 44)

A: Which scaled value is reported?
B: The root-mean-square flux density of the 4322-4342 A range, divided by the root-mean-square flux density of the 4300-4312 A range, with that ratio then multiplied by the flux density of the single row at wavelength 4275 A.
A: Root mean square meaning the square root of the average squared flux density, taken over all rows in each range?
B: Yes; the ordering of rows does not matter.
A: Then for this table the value 33.9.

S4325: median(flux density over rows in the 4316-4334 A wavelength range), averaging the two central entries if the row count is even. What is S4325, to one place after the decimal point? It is 24.8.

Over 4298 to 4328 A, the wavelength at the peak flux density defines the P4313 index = 4299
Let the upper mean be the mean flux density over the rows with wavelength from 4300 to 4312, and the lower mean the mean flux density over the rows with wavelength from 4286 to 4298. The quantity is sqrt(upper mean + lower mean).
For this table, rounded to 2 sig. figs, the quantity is 8.0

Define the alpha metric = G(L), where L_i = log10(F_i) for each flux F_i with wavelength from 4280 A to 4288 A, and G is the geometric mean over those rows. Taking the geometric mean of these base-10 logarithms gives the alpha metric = 1.57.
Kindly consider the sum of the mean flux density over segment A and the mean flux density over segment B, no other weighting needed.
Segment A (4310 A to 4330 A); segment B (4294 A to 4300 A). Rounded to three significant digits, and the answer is 58.1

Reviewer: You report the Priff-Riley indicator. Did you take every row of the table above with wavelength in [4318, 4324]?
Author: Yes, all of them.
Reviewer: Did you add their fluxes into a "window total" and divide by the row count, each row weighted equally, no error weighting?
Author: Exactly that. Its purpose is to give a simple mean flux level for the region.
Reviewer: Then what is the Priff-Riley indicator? 26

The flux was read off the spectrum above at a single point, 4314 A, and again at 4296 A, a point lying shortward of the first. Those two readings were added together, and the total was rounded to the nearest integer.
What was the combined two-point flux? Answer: 61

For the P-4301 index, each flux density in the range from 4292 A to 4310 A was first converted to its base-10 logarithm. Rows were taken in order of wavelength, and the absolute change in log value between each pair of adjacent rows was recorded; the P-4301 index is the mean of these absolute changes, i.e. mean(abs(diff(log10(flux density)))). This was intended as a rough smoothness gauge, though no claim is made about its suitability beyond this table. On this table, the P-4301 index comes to 0.0077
